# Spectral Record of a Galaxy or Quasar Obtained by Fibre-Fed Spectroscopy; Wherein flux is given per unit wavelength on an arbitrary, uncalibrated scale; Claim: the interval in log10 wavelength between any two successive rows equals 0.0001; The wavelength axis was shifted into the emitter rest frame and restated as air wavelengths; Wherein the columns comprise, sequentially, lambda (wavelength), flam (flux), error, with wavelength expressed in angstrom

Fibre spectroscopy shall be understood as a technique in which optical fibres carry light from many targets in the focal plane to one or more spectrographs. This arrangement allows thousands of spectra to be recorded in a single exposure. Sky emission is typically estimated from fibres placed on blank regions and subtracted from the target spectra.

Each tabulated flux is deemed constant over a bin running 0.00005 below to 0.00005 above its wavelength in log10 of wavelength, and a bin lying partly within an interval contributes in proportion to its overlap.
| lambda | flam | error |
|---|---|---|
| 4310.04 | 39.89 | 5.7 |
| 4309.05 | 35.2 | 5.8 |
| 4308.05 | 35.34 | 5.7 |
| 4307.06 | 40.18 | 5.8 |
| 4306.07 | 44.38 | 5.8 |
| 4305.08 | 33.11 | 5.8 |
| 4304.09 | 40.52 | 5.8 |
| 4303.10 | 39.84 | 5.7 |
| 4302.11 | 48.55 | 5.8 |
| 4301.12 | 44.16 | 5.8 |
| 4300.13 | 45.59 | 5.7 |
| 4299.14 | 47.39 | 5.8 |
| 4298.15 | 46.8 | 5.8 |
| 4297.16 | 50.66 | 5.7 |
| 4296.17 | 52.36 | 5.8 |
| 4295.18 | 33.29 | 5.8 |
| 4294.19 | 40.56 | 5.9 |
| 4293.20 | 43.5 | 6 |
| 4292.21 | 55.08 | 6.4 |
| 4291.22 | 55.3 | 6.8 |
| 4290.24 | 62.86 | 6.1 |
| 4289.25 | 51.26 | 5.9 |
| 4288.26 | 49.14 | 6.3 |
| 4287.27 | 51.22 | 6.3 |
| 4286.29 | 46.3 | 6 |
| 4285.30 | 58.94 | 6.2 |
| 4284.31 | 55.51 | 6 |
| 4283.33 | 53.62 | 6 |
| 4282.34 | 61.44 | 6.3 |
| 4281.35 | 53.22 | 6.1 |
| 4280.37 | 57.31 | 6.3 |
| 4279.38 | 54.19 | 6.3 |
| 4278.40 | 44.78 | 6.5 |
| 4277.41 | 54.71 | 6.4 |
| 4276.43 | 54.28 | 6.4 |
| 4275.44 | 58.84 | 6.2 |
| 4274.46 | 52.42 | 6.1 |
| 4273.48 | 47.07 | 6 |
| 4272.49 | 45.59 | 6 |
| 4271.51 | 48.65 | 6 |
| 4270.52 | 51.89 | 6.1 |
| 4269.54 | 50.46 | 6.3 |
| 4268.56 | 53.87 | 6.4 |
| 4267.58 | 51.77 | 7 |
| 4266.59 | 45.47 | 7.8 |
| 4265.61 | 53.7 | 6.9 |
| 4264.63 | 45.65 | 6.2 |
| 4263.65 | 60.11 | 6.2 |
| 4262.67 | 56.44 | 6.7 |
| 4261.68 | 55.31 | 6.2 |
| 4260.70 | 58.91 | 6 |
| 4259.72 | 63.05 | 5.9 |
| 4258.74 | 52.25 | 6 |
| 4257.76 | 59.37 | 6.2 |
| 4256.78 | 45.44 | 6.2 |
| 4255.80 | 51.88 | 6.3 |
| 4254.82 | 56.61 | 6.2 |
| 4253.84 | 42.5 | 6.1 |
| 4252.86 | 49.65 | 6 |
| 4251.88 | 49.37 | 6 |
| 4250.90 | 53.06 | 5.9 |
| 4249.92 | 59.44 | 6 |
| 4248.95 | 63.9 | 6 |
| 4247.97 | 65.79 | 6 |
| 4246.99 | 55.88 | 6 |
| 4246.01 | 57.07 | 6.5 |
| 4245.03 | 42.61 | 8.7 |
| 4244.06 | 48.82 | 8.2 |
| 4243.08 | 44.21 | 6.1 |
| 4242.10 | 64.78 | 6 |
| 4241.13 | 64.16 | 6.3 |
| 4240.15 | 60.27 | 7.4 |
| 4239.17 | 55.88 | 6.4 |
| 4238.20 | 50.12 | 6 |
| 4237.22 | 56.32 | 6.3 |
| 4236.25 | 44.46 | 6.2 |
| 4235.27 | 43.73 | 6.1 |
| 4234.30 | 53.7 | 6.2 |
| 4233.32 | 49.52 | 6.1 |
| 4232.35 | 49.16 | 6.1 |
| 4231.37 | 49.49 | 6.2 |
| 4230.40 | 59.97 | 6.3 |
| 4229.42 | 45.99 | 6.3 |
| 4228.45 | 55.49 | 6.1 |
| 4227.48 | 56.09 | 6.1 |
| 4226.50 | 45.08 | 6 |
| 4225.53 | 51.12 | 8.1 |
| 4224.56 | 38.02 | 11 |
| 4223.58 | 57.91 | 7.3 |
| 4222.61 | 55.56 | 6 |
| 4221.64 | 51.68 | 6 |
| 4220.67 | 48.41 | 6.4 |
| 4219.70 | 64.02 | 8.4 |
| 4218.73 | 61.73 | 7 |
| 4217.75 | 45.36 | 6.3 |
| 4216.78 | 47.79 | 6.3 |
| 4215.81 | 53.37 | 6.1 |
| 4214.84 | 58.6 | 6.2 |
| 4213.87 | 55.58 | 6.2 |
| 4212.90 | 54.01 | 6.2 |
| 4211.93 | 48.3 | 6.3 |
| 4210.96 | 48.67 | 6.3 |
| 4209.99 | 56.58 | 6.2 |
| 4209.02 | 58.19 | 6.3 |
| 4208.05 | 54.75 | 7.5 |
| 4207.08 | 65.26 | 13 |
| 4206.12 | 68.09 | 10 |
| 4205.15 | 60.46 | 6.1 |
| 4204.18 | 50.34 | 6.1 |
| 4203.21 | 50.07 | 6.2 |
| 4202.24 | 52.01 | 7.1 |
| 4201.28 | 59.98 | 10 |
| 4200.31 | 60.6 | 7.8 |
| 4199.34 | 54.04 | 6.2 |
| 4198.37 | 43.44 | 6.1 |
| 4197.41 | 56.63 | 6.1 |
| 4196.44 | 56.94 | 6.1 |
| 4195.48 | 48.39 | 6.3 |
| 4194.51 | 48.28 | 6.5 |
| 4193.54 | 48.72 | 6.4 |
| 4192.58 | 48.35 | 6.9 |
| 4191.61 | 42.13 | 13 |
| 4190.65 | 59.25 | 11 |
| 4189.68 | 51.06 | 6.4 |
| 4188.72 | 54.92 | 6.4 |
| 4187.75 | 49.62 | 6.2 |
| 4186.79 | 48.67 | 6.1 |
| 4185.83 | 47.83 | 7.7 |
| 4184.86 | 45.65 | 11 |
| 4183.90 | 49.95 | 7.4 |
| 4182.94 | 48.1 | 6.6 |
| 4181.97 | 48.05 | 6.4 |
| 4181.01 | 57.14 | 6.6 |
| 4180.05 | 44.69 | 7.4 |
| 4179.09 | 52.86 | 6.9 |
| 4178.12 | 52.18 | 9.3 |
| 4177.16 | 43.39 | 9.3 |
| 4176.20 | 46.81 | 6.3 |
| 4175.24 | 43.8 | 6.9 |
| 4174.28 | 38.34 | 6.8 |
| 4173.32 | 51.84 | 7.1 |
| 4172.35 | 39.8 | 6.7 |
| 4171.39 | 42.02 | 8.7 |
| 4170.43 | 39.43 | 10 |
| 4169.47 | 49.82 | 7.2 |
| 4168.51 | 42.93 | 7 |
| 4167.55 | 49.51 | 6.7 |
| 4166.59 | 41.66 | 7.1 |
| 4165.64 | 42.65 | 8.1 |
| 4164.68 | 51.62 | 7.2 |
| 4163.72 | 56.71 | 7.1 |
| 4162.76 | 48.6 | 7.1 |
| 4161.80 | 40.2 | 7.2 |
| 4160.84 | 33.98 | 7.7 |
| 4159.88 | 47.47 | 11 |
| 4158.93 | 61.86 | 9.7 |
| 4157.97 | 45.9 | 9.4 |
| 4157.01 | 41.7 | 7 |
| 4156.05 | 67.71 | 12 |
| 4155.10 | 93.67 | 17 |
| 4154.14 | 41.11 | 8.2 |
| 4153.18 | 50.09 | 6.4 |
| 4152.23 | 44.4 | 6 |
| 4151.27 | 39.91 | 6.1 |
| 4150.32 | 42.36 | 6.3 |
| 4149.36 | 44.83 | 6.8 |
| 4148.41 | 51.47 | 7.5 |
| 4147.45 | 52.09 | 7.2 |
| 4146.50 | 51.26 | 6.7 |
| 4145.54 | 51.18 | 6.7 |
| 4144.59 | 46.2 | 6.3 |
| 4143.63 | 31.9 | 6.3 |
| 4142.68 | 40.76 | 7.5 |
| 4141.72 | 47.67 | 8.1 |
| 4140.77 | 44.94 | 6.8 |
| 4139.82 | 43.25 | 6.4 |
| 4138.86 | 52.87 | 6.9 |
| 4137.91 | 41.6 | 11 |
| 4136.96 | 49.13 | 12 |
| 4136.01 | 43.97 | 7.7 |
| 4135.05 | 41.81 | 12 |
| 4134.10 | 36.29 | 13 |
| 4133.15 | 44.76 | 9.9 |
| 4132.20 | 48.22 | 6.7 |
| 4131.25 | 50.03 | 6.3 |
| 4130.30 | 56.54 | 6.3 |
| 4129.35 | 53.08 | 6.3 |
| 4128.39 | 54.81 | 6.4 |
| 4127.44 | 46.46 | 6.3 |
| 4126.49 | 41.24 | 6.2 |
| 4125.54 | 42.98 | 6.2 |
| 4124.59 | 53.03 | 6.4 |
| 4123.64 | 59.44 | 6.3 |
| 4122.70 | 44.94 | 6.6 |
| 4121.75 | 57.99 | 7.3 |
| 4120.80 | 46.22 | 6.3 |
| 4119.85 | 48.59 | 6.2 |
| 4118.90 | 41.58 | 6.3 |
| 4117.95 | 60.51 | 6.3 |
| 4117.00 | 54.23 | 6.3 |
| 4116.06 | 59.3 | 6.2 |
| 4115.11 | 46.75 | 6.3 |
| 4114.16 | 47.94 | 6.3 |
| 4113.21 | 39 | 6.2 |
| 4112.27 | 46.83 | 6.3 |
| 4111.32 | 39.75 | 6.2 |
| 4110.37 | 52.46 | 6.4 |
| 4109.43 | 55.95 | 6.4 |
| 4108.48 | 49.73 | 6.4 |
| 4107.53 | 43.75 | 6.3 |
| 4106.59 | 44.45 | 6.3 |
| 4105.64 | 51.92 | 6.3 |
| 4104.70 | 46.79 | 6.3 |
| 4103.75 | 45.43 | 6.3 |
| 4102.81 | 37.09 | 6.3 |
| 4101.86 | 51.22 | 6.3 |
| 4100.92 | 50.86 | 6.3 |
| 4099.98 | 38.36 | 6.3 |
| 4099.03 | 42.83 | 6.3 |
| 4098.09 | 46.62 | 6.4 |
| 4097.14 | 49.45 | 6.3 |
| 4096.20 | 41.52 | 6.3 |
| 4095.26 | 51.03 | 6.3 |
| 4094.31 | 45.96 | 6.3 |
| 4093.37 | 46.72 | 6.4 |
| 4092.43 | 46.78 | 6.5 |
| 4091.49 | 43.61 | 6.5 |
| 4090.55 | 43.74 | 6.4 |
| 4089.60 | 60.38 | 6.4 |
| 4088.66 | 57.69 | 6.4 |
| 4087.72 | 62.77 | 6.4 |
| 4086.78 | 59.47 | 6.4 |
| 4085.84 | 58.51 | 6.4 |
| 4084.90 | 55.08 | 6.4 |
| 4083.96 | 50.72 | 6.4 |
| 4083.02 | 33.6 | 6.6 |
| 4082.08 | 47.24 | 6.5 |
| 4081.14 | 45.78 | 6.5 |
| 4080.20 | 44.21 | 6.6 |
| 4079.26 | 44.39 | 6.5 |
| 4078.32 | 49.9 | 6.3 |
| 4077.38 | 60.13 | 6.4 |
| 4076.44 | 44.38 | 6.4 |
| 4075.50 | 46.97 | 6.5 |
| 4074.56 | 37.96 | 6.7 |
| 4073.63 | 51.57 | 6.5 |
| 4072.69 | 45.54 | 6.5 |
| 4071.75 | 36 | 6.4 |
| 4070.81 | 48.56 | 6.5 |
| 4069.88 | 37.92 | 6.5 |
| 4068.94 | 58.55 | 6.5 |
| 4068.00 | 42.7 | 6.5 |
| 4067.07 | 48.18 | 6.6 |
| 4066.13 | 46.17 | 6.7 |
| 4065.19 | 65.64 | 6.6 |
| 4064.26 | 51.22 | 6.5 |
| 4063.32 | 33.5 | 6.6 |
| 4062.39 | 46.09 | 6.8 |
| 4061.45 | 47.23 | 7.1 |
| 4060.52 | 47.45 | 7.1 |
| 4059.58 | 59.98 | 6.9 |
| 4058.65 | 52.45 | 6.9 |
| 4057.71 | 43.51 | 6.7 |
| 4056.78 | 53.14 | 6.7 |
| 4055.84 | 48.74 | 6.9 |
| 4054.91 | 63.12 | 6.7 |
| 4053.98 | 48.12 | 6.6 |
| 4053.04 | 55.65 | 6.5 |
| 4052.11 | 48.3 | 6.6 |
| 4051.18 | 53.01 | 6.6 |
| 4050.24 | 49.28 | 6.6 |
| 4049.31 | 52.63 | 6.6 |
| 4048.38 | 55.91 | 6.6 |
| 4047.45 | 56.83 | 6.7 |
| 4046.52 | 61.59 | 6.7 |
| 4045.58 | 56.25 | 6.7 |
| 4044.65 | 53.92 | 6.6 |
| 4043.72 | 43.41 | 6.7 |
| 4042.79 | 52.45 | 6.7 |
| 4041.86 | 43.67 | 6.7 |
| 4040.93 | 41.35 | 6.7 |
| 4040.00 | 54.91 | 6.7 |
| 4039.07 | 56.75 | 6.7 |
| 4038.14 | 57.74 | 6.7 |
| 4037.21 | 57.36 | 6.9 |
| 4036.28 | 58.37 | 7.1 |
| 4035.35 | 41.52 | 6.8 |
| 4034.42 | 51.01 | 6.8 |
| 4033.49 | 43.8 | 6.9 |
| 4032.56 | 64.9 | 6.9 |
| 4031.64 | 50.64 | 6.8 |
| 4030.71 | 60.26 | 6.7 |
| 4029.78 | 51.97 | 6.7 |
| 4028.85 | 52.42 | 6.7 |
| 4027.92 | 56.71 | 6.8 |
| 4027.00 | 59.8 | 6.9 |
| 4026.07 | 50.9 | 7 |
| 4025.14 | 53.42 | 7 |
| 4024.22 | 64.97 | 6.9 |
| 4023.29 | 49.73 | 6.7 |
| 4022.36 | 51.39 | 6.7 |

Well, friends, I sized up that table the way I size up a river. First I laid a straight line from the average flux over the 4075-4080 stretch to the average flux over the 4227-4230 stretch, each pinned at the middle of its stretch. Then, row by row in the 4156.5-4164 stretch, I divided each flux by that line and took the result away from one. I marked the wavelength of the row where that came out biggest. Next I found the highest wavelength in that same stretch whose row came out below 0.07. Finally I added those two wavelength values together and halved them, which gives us 4162.3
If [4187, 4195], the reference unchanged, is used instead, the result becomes 4193.1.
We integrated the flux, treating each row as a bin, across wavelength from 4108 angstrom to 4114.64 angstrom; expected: 314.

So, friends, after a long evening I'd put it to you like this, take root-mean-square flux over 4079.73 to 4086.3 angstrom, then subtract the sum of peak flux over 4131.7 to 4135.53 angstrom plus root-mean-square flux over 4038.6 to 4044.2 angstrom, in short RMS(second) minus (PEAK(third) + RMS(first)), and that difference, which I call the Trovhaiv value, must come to -49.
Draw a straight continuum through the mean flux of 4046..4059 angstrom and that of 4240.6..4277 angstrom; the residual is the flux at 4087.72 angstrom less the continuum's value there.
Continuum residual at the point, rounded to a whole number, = 10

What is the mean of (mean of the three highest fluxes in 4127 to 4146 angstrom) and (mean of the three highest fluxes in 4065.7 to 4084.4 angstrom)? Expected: 55.8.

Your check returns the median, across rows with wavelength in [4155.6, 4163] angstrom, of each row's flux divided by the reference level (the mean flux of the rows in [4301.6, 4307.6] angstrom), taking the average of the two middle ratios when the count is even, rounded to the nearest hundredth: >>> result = 1.14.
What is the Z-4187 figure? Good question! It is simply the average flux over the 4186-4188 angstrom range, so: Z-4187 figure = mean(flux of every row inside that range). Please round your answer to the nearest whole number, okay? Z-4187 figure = 49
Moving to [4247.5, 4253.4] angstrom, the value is 57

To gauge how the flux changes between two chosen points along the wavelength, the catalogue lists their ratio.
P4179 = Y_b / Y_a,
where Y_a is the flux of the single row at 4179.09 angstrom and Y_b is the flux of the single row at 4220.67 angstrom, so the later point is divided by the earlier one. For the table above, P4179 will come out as 0.92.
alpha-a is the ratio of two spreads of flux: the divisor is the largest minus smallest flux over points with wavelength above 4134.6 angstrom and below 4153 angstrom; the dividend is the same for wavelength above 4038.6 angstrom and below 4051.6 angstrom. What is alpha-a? 1.0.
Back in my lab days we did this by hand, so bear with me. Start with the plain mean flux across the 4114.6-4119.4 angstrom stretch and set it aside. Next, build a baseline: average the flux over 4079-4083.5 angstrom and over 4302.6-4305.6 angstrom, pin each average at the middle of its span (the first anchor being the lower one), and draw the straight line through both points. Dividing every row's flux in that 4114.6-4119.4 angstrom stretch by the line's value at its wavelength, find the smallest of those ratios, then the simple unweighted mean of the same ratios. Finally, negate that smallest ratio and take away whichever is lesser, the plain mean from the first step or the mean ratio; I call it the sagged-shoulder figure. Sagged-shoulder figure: -2.23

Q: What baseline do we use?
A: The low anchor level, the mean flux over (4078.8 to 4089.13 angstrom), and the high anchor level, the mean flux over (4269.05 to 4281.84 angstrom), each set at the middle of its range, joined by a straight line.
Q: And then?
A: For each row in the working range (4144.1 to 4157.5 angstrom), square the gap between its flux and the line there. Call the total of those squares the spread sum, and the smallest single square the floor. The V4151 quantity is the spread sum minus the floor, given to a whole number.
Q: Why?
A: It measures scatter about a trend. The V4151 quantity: 2586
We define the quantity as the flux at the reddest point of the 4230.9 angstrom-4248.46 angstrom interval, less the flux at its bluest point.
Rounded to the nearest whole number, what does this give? 16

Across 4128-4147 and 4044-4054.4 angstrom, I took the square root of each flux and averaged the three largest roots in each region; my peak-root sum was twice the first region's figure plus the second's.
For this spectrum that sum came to 22.4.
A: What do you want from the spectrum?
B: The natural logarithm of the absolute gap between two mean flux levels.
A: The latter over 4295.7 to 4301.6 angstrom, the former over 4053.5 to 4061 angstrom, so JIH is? 1.44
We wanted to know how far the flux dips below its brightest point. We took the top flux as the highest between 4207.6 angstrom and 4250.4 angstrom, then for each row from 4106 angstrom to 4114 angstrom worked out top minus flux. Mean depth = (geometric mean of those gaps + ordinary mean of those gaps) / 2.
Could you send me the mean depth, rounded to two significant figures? 19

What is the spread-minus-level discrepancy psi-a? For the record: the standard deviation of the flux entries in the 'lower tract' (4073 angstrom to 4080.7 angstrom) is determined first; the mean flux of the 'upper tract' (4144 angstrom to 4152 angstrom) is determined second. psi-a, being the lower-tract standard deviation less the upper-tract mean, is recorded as -41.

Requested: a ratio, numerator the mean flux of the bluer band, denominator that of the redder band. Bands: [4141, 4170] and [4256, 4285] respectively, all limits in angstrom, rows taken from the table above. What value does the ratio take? 0.91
